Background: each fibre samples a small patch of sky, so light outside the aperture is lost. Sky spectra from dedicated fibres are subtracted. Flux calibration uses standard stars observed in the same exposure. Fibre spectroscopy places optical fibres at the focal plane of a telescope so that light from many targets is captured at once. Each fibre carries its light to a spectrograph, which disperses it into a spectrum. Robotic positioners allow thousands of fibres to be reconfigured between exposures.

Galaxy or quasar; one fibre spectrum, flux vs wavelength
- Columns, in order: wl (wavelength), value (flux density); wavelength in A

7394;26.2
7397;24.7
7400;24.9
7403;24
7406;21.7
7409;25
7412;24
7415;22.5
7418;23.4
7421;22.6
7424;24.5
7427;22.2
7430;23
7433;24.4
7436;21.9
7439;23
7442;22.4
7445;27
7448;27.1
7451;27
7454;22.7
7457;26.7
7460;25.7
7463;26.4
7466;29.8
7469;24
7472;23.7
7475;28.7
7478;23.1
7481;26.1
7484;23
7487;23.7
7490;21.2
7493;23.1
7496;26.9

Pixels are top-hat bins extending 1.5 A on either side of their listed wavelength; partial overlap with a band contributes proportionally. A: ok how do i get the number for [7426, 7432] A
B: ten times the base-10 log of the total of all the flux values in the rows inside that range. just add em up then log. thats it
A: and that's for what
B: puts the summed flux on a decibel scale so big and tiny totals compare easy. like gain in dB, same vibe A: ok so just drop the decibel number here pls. 16.6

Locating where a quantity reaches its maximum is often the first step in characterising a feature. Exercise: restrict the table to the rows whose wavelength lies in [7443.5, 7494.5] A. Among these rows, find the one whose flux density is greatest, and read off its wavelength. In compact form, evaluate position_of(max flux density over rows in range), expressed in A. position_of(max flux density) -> 7466 A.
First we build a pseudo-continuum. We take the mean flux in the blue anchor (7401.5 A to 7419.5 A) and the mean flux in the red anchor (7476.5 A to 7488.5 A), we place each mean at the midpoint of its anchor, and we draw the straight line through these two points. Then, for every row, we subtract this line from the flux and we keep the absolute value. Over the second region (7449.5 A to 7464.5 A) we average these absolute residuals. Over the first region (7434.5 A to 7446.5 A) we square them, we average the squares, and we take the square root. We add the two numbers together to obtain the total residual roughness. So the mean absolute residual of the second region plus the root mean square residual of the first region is 4.34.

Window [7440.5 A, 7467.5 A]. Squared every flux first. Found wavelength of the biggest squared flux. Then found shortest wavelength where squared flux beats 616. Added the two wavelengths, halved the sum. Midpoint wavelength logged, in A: 7455.5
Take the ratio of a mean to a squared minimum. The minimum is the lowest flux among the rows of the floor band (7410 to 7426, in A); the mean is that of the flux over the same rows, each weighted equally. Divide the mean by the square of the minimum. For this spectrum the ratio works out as 0.0462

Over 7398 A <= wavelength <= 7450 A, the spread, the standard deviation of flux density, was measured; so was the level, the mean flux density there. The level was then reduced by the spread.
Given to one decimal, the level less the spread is 22.2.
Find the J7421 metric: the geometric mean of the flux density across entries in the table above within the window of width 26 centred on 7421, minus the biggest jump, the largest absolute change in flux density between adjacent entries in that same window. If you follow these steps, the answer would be 21.2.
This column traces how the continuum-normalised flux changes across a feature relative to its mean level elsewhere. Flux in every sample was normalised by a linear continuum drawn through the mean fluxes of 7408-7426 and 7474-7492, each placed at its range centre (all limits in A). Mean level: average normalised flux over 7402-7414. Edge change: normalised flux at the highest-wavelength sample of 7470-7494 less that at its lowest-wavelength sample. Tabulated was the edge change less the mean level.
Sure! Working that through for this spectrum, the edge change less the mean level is -1.04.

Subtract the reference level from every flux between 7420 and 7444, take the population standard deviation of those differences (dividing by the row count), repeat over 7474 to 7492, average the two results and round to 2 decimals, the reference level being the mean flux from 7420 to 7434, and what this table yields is 1.67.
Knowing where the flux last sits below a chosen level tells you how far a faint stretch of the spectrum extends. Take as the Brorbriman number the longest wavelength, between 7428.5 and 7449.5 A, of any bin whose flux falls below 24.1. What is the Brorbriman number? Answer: 7442 A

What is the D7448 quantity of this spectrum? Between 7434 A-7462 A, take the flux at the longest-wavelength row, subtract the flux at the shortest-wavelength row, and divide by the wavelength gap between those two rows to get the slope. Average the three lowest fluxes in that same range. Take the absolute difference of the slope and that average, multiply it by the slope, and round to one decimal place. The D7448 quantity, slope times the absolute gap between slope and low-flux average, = 3.5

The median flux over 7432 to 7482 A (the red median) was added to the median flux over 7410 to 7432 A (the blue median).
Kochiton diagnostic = 48.7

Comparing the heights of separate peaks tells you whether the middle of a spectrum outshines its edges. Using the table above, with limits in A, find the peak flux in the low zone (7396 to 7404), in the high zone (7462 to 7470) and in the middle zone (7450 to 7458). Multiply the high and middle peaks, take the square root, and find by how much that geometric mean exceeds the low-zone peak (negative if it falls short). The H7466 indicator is 3.5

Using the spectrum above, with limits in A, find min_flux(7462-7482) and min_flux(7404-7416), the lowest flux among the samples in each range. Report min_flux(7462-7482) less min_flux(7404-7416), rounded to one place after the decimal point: 1.4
